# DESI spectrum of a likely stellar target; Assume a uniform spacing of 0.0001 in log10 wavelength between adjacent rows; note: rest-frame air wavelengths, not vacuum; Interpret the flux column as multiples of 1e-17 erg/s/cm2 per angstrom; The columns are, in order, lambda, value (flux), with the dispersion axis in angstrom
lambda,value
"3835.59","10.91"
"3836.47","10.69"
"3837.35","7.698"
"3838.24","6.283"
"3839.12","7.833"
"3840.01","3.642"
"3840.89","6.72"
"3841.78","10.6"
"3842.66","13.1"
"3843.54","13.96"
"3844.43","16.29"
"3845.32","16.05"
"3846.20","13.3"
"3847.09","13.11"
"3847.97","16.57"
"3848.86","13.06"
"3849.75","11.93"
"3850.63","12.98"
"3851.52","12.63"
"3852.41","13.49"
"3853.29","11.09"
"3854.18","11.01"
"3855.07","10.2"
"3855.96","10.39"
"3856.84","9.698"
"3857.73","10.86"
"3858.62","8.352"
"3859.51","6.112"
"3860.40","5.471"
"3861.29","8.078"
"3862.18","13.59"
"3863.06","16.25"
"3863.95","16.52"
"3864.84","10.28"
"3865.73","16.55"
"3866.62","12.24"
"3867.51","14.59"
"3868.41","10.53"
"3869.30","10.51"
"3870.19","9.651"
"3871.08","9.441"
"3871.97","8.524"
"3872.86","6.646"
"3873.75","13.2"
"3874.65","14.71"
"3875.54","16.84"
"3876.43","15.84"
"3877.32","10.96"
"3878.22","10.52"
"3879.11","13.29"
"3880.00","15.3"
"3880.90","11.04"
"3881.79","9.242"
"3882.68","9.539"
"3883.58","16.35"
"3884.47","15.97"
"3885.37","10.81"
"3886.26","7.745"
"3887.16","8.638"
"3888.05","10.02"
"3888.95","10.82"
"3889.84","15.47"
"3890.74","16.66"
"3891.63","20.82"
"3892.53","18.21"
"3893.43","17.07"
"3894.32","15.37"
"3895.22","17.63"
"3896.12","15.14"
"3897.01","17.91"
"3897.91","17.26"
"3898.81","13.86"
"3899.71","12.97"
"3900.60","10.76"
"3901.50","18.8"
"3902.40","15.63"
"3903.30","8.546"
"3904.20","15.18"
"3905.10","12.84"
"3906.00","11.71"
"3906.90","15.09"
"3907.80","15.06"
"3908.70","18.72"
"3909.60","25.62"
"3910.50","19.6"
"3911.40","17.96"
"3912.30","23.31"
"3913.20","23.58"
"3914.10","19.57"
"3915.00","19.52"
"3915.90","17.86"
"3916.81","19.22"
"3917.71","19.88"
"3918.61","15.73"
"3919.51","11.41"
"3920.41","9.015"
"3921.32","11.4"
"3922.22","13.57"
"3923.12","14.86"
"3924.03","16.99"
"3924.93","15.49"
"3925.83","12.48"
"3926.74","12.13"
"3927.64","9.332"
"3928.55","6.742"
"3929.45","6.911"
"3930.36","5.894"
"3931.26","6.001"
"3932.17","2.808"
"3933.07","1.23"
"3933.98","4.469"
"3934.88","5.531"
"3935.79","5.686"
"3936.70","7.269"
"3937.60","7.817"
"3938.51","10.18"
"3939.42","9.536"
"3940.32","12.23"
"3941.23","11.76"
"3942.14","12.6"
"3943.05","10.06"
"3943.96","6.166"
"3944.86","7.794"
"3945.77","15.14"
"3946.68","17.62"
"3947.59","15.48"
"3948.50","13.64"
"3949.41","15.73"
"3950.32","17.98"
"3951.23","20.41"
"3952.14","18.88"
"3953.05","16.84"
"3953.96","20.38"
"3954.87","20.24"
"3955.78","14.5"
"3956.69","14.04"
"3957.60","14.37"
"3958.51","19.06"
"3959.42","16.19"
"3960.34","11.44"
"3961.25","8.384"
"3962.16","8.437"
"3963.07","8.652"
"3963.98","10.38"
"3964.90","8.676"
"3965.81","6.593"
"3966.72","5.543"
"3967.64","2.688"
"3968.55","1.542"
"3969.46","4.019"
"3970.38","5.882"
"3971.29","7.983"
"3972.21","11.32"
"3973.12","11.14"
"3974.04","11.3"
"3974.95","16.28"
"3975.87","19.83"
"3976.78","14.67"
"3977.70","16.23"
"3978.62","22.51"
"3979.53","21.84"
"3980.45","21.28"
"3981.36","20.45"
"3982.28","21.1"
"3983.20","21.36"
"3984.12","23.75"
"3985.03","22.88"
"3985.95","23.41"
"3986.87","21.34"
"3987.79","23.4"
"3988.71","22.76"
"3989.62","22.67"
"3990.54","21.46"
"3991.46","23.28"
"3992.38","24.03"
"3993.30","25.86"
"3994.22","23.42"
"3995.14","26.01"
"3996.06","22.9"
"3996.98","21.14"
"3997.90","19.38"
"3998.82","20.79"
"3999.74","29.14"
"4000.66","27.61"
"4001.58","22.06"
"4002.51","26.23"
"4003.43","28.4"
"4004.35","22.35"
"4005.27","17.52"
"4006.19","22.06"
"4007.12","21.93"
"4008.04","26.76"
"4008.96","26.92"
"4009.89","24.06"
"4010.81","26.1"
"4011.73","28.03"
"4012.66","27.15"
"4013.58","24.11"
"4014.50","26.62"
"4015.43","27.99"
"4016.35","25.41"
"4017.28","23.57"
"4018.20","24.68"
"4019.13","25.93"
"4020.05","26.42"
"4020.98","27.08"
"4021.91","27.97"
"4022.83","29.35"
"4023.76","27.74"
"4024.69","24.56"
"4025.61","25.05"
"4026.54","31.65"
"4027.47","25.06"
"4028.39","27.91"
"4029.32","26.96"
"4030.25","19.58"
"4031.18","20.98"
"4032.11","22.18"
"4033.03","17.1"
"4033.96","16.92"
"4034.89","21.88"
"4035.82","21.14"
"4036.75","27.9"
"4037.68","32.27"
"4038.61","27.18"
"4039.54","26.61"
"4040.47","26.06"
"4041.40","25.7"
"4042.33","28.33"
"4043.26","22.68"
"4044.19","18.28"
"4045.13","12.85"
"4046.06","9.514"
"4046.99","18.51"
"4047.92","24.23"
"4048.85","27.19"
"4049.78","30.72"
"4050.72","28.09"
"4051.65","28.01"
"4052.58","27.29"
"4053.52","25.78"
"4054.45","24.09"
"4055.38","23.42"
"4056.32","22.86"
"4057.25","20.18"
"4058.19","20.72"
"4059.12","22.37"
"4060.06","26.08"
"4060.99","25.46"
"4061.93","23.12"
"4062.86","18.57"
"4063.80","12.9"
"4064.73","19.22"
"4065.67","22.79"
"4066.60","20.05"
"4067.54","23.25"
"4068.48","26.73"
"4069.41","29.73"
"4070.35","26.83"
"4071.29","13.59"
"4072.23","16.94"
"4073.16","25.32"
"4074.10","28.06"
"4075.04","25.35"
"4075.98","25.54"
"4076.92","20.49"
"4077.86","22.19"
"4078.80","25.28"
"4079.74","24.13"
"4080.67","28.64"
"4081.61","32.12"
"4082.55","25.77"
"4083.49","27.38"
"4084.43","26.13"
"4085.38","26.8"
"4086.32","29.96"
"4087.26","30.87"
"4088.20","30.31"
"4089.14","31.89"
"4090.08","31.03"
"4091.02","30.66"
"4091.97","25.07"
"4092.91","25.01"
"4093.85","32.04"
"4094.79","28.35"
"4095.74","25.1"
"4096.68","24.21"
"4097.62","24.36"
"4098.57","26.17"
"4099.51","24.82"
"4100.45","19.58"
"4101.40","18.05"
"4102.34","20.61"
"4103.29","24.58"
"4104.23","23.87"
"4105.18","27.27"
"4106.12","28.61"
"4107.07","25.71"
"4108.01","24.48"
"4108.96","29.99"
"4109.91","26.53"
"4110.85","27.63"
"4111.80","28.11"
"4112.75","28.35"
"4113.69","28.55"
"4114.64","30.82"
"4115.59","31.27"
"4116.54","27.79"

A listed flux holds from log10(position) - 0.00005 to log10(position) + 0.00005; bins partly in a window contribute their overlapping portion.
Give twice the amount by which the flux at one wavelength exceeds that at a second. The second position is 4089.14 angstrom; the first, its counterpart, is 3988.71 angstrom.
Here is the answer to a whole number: -18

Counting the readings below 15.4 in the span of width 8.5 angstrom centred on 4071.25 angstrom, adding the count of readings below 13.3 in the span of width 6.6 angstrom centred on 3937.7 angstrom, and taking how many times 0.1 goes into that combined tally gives 80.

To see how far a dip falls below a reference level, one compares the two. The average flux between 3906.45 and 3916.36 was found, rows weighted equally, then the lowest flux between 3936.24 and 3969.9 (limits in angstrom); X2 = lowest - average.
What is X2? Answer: -18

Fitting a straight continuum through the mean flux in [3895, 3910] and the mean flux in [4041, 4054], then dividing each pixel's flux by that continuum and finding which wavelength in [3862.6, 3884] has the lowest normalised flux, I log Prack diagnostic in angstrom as 3872.86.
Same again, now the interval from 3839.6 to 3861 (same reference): 3840.01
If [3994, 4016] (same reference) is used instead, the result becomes 4005.27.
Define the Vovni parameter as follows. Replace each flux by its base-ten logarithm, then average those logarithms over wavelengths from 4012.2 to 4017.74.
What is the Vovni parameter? 1.41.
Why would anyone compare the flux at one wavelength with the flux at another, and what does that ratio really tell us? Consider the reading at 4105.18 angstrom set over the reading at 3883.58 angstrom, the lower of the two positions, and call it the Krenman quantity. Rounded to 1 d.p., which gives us 1.7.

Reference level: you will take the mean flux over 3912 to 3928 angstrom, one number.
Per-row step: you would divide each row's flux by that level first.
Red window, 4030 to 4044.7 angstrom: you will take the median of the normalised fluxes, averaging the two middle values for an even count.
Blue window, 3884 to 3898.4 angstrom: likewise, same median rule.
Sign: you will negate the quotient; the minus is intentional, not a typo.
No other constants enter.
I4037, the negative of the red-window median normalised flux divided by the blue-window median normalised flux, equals -1.43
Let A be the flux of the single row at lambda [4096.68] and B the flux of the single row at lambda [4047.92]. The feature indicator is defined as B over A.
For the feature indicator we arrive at 1.00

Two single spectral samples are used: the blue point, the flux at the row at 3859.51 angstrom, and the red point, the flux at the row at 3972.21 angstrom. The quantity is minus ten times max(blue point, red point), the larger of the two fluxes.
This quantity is -113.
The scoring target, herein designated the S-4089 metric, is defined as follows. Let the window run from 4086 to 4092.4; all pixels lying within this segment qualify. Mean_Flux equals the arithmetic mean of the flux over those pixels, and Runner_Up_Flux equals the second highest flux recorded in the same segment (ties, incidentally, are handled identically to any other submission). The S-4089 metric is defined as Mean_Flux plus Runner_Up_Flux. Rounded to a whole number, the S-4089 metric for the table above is 61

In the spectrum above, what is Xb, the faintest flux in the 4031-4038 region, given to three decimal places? 16.920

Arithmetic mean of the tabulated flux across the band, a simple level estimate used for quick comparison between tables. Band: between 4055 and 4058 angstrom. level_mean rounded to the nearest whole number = 22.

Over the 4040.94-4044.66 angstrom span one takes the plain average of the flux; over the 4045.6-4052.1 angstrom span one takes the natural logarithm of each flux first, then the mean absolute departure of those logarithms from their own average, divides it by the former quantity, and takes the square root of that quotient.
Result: 0.112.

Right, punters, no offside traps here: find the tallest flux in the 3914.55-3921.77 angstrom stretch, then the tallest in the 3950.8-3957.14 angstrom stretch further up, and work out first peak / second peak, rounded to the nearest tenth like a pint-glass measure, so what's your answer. 1.0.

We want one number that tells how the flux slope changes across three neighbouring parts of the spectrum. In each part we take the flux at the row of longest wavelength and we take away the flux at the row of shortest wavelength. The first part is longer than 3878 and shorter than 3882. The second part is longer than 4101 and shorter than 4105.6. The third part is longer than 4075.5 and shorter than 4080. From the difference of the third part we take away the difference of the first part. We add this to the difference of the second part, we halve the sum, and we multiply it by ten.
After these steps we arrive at 45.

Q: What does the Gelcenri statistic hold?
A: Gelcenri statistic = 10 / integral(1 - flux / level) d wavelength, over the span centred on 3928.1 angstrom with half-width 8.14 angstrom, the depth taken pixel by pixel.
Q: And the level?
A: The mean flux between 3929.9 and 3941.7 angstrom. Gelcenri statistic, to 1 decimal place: -2.2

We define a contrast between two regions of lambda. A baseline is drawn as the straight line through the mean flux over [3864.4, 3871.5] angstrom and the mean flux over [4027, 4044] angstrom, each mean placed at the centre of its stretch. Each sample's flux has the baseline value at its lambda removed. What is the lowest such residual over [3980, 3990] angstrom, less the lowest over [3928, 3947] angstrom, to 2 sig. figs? 16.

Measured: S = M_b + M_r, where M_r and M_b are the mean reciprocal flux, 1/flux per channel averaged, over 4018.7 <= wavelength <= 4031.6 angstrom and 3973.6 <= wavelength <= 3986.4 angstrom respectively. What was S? 0.09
